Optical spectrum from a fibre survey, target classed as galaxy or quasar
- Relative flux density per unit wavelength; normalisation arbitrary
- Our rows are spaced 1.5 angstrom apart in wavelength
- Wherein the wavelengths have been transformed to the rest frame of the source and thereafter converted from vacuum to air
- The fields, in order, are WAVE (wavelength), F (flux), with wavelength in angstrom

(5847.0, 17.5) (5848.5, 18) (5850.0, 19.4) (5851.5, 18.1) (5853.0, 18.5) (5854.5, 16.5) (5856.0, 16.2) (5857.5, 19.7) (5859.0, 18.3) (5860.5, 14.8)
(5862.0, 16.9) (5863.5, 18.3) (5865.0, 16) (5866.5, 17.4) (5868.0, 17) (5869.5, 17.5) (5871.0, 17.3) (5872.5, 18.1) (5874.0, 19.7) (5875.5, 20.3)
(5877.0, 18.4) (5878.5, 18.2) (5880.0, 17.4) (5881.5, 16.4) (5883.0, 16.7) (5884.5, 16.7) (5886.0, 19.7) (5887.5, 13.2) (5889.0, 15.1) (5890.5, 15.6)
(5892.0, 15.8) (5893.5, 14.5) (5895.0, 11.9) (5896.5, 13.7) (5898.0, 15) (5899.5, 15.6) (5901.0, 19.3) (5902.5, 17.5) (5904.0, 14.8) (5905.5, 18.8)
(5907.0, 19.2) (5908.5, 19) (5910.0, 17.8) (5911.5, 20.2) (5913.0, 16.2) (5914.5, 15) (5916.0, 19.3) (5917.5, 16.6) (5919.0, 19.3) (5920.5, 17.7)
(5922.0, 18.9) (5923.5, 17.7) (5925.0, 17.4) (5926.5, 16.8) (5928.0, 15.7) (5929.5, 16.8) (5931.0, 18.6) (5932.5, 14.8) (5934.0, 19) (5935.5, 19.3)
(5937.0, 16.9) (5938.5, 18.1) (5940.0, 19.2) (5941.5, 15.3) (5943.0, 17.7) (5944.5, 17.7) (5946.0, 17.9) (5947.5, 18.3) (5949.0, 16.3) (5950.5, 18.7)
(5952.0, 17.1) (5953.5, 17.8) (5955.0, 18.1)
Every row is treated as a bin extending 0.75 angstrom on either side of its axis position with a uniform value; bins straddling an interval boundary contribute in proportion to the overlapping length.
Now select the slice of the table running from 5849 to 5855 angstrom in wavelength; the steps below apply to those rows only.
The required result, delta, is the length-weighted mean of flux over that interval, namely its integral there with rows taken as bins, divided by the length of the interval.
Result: 18.2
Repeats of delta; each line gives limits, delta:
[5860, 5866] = 16.6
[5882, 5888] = 16.7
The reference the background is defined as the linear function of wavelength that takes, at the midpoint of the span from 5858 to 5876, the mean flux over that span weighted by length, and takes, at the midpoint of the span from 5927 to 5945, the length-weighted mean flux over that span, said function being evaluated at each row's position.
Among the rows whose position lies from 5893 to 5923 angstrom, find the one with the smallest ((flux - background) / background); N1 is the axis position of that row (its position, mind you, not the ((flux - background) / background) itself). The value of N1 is 5895.0 angstrom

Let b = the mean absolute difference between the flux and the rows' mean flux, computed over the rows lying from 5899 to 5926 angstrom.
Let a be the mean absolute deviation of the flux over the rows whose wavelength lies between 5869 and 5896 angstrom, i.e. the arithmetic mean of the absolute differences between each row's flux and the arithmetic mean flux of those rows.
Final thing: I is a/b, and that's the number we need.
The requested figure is 1.3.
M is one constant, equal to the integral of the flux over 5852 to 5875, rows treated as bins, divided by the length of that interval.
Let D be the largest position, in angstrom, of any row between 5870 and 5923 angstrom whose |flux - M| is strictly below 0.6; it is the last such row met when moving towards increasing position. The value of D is 5920.5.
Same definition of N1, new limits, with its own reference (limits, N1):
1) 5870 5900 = 5895.0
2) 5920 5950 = 5932.5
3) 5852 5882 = 5860.5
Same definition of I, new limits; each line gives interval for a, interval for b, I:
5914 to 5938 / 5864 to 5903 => 0.8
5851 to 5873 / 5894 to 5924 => 0.5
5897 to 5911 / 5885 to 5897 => 1.0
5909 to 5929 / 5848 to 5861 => 1.0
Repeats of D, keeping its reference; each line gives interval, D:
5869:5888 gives 5880.0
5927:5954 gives 5953.5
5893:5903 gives 5902.5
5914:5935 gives 5925.0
